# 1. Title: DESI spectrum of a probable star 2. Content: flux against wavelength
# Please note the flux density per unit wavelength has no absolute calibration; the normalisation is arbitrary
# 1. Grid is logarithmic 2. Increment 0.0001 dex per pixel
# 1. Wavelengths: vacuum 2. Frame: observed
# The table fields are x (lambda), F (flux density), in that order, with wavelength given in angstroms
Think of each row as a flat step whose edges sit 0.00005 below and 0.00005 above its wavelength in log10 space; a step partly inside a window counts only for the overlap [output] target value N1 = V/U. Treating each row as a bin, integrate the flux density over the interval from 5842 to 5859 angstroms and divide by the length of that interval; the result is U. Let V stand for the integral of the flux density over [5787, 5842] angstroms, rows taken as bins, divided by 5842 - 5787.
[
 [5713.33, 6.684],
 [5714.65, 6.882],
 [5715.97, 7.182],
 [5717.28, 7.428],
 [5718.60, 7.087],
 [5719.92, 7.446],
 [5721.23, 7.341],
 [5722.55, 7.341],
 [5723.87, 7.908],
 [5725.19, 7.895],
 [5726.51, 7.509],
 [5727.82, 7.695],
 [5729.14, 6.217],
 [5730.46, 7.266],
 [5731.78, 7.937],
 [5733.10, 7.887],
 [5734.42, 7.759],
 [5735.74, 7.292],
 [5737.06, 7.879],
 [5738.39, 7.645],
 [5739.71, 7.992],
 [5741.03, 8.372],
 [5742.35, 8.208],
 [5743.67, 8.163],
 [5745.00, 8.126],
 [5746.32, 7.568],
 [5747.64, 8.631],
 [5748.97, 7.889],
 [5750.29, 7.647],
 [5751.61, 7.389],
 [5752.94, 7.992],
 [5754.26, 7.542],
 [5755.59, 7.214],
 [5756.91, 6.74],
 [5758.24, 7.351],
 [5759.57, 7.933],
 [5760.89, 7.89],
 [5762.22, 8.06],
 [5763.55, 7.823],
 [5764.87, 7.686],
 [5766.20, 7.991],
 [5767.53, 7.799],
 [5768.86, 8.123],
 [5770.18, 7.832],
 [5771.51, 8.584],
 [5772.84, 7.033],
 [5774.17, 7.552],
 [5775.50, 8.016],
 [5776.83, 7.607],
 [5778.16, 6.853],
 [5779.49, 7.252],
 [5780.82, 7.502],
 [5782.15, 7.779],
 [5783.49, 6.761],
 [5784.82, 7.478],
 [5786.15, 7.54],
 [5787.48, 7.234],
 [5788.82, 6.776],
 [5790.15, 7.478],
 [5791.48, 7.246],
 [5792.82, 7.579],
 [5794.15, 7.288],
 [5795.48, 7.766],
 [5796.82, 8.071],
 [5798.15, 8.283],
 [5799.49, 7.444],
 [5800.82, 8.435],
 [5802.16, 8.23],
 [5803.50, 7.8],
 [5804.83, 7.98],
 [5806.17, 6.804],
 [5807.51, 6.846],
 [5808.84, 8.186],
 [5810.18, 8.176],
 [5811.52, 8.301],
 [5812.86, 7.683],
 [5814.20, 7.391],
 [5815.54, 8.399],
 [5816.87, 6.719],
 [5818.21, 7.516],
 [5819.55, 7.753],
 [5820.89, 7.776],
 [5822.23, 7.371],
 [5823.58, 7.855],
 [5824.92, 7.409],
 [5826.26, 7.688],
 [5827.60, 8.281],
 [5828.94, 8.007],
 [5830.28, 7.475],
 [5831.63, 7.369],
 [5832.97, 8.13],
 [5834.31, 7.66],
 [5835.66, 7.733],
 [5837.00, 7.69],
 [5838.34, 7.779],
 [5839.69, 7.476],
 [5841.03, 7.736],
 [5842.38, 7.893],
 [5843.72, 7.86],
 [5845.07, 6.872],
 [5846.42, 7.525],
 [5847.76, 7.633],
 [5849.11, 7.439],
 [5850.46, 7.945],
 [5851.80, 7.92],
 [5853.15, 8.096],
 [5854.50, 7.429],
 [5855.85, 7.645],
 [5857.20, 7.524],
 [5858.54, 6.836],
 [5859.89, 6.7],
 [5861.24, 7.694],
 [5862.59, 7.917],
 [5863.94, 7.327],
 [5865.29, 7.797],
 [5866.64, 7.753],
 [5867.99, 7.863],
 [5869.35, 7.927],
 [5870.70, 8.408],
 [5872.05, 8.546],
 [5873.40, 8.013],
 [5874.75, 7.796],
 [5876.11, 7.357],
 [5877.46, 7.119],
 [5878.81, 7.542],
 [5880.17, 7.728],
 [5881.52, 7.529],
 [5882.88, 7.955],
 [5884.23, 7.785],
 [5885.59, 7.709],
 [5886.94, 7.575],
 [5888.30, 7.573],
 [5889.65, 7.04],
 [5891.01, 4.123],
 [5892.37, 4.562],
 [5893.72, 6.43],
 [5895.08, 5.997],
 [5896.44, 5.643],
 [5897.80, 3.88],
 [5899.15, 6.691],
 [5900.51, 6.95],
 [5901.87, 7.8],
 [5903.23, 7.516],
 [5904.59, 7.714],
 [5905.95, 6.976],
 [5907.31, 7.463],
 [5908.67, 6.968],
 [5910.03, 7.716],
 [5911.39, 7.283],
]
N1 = 1.01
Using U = 7.59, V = 7.68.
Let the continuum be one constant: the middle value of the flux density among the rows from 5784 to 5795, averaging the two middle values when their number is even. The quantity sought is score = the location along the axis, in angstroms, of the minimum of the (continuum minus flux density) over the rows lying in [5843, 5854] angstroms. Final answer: 5853.15 angstroms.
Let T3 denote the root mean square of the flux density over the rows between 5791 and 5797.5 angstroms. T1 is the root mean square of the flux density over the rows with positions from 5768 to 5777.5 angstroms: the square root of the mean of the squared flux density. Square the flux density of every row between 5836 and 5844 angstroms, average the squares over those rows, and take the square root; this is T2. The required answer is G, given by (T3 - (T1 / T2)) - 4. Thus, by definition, 2.58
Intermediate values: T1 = 7.83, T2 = 7.74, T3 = 7.60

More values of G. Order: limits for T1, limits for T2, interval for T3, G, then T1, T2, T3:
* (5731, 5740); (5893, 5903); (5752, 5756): 2.36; 7.77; 6.30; 7.59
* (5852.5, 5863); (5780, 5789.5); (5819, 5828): 2.71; 7.49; 7.30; 7.74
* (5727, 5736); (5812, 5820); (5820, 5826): 2.62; 7.46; 7.59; 7.61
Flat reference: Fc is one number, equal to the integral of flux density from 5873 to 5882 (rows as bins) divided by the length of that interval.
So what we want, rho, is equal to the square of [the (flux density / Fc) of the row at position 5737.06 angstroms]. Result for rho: 1.08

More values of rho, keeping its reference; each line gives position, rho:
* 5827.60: 1.20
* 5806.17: 0.81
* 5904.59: 1.04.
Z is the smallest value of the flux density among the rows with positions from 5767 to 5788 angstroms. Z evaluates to 6.761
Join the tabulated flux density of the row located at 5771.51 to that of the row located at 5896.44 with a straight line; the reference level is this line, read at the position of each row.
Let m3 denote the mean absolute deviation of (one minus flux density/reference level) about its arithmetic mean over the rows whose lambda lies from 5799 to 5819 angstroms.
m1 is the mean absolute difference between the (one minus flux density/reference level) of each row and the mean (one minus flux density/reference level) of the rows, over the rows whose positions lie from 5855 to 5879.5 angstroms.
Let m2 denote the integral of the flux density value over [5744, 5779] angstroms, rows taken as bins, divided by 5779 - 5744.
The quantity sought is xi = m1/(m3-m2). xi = -0.0087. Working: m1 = 0.067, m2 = 7.73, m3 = 0.060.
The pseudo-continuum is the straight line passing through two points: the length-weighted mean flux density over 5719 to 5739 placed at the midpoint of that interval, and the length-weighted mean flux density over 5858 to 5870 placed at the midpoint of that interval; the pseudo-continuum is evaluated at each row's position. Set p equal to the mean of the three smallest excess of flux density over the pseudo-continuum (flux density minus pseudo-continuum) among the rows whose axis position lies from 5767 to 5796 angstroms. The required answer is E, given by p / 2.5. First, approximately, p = -0.73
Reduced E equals -0.29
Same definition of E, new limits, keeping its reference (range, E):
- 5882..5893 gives -0.92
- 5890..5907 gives -1.34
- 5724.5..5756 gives -0.25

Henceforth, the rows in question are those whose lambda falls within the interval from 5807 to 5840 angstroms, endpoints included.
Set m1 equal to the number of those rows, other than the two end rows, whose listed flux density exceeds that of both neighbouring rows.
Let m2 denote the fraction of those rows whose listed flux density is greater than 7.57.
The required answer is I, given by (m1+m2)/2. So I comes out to 4.8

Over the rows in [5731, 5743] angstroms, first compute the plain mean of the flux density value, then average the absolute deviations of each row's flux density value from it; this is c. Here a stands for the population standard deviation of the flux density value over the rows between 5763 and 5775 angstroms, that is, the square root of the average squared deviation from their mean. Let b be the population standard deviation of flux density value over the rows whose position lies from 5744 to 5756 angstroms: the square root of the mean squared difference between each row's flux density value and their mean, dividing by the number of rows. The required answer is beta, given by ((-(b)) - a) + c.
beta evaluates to -0.6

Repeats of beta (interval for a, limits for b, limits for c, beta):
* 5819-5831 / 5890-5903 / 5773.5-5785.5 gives -1.2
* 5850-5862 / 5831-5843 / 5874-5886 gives -0.5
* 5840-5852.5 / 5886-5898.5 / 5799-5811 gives -1.2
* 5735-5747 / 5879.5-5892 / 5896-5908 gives -0.6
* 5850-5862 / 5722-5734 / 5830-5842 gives -0.8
